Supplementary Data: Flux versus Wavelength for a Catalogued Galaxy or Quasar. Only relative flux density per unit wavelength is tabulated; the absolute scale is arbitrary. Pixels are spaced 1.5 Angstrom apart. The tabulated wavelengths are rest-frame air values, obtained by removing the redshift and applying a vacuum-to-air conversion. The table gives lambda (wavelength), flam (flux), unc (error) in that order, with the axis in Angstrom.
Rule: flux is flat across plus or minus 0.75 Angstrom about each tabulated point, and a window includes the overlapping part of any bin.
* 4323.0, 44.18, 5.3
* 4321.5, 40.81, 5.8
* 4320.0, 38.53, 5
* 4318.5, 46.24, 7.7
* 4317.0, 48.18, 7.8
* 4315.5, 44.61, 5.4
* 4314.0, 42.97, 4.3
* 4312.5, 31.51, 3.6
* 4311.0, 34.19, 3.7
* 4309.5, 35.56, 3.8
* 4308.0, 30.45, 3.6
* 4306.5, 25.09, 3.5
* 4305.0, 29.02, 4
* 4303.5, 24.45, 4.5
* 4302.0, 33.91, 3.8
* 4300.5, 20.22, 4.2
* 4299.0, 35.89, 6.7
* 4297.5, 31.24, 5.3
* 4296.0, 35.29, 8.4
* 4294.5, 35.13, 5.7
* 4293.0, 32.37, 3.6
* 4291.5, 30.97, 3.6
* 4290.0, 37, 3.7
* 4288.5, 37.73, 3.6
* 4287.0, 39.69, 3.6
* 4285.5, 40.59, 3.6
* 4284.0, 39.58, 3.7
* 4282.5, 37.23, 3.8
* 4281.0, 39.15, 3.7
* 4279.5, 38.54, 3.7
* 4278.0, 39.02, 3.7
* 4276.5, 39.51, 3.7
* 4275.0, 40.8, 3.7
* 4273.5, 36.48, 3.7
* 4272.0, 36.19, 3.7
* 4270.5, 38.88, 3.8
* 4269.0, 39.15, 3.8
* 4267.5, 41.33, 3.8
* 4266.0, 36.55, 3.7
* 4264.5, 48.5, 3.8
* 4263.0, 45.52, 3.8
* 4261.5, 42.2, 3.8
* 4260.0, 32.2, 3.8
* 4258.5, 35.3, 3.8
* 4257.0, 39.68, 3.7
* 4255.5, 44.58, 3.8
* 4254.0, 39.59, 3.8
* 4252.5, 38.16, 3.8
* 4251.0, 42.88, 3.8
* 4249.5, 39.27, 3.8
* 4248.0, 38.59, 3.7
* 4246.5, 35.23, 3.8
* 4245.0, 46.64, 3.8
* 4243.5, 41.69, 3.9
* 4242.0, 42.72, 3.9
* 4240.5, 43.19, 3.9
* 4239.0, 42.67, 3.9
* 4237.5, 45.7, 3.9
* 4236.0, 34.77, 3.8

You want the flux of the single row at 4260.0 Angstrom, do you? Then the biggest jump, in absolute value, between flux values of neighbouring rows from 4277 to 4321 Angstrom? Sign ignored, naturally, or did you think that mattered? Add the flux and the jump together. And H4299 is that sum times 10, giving 479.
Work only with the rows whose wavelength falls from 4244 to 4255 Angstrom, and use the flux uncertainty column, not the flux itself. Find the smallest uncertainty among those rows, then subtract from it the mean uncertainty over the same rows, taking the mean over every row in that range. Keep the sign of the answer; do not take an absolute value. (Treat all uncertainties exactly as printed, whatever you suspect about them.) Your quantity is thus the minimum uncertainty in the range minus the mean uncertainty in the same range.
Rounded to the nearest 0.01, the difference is -0.09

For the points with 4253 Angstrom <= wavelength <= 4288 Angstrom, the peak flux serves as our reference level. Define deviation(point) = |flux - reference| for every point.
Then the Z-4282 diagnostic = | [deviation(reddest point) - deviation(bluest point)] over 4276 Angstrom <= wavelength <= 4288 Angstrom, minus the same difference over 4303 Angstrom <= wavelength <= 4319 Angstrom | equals 22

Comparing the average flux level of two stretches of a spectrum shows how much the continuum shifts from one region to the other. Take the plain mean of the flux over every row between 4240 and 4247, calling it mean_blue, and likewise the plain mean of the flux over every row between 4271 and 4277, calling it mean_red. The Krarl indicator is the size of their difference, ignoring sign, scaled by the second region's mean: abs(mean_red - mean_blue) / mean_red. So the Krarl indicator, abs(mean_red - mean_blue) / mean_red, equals 0.10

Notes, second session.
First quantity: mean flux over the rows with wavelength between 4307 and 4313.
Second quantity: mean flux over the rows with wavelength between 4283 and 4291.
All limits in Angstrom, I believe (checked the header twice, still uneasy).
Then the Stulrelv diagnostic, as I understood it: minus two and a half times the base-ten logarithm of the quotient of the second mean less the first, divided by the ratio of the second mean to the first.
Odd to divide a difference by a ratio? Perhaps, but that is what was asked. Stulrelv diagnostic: -1.76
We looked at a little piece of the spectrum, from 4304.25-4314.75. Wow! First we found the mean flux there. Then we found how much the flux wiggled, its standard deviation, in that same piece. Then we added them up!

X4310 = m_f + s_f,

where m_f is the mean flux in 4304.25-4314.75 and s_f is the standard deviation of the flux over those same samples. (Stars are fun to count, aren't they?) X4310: 38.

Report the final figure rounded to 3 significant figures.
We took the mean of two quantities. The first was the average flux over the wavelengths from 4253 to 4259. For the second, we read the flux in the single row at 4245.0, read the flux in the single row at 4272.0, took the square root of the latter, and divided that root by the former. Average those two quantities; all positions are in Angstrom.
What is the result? 20.0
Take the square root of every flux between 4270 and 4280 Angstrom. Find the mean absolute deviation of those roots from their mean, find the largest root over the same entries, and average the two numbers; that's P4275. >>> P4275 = 3.24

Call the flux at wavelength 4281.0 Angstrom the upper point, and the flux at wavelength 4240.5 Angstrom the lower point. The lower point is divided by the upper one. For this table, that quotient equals 1.10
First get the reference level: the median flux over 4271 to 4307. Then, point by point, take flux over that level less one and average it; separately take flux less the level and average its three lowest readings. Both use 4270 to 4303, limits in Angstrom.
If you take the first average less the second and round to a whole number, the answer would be 9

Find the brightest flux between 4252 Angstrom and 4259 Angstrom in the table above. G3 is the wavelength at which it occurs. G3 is 4255.5 Angstrom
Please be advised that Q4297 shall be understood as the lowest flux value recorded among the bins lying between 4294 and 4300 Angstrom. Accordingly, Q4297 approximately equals 31.24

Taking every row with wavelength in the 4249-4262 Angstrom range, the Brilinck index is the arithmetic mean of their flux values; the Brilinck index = 39.3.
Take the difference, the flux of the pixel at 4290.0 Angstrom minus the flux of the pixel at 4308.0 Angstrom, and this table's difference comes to 7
